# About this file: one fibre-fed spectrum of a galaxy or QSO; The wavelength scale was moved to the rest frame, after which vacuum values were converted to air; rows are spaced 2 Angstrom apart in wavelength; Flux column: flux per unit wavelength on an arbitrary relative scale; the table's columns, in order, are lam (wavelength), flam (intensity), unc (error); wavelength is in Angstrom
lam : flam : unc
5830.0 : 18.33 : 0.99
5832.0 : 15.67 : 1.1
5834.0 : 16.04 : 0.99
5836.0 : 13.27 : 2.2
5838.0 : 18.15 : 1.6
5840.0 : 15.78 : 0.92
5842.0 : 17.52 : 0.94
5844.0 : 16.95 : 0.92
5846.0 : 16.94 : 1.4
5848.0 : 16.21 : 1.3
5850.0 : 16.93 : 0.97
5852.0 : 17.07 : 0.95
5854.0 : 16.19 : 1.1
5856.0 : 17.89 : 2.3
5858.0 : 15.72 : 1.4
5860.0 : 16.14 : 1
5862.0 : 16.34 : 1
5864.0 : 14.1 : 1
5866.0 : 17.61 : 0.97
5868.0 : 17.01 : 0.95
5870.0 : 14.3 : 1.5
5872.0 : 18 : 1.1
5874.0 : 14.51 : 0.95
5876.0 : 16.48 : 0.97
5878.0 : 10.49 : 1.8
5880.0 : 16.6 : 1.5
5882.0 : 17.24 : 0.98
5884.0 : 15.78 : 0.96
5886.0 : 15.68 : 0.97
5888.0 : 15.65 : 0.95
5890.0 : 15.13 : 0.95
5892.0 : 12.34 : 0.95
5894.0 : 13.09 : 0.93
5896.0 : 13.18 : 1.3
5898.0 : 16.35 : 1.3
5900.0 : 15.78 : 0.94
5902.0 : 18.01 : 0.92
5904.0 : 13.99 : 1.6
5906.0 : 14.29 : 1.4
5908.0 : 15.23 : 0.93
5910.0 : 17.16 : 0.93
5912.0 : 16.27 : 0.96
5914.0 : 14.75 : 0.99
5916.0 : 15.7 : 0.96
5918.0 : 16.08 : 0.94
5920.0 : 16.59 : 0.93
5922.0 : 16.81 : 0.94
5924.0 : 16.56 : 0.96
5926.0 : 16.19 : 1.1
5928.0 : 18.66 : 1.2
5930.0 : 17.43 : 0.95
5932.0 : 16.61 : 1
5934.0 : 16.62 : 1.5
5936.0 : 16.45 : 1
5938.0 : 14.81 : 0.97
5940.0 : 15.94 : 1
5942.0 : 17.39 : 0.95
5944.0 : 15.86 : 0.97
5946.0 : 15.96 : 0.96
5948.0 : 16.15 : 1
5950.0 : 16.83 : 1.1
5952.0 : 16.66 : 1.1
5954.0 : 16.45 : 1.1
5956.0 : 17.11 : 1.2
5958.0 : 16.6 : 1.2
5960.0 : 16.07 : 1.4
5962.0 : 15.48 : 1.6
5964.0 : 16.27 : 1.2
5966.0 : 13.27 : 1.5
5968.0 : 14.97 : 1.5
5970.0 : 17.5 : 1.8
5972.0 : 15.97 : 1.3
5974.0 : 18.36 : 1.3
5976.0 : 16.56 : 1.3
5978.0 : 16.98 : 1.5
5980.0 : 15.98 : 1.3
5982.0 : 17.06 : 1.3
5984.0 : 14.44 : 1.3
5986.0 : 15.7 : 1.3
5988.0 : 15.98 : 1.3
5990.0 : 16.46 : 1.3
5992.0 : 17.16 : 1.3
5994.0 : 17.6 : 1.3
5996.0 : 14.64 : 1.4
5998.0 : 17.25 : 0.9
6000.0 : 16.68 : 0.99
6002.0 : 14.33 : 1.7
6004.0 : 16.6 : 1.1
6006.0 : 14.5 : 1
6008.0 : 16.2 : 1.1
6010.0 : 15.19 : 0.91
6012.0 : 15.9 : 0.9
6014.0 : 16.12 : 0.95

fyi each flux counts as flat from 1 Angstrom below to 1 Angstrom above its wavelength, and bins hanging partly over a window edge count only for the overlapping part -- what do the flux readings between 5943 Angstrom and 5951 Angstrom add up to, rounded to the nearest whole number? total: 65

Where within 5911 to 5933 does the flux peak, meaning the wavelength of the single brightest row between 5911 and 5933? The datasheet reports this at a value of 5928.0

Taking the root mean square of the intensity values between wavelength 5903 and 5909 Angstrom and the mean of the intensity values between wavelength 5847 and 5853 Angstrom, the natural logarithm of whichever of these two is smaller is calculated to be 2.68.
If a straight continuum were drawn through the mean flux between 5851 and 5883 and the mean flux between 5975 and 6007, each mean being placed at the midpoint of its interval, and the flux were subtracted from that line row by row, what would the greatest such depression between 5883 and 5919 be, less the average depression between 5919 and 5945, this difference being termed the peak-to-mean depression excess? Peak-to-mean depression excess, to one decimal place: 4.2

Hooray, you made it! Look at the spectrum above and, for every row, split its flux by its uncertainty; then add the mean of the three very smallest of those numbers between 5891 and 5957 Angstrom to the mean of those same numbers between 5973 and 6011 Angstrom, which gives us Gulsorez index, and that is 23.1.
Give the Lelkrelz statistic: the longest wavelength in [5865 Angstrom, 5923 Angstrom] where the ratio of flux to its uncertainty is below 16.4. 5916.0 Angstrom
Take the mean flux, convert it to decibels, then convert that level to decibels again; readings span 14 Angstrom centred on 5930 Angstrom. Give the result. 10.9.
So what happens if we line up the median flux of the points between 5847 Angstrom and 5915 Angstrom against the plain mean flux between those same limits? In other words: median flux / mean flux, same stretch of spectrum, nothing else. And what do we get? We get 1.02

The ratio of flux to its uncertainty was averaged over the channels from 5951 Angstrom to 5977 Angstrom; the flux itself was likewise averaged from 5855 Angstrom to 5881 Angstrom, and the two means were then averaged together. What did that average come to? 14.1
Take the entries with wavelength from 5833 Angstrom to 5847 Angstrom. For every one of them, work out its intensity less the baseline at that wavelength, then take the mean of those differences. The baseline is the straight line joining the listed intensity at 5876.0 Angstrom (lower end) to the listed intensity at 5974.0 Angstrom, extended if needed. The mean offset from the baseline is 0.6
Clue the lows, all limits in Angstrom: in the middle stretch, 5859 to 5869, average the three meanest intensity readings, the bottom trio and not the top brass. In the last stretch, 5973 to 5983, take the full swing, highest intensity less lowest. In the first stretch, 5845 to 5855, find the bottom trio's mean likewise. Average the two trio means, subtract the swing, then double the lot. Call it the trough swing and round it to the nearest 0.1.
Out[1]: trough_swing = 27.2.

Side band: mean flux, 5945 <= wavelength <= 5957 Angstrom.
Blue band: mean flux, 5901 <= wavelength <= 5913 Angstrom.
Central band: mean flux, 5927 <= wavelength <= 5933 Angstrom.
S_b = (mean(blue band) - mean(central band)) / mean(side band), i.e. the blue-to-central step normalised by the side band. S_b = -0.11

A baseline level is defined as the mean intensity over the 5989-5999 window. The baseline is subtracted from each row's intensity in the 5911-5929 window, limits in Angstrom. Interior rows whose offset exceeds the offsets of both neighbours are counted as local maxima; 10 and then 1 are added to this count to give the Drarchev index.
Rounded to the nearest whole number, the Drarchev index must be 12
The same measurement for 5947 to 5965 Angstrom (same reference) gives 13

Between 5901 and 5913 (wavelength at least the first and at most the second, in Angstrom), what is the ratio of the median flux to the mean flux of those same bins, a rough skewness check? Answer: 1.00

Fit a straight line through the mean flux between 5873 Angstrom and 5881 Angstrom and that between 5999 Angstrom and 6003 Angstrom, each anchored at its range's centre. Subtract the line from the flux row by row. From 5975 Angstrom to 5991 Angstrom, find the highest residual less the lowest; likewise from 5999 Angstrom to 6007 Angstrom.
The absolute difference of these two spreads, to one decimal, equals 0.3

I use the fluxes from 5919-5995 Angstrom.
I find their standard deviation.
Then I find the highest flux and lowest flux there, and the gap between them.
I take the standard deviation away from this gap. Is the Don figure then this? 4.4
